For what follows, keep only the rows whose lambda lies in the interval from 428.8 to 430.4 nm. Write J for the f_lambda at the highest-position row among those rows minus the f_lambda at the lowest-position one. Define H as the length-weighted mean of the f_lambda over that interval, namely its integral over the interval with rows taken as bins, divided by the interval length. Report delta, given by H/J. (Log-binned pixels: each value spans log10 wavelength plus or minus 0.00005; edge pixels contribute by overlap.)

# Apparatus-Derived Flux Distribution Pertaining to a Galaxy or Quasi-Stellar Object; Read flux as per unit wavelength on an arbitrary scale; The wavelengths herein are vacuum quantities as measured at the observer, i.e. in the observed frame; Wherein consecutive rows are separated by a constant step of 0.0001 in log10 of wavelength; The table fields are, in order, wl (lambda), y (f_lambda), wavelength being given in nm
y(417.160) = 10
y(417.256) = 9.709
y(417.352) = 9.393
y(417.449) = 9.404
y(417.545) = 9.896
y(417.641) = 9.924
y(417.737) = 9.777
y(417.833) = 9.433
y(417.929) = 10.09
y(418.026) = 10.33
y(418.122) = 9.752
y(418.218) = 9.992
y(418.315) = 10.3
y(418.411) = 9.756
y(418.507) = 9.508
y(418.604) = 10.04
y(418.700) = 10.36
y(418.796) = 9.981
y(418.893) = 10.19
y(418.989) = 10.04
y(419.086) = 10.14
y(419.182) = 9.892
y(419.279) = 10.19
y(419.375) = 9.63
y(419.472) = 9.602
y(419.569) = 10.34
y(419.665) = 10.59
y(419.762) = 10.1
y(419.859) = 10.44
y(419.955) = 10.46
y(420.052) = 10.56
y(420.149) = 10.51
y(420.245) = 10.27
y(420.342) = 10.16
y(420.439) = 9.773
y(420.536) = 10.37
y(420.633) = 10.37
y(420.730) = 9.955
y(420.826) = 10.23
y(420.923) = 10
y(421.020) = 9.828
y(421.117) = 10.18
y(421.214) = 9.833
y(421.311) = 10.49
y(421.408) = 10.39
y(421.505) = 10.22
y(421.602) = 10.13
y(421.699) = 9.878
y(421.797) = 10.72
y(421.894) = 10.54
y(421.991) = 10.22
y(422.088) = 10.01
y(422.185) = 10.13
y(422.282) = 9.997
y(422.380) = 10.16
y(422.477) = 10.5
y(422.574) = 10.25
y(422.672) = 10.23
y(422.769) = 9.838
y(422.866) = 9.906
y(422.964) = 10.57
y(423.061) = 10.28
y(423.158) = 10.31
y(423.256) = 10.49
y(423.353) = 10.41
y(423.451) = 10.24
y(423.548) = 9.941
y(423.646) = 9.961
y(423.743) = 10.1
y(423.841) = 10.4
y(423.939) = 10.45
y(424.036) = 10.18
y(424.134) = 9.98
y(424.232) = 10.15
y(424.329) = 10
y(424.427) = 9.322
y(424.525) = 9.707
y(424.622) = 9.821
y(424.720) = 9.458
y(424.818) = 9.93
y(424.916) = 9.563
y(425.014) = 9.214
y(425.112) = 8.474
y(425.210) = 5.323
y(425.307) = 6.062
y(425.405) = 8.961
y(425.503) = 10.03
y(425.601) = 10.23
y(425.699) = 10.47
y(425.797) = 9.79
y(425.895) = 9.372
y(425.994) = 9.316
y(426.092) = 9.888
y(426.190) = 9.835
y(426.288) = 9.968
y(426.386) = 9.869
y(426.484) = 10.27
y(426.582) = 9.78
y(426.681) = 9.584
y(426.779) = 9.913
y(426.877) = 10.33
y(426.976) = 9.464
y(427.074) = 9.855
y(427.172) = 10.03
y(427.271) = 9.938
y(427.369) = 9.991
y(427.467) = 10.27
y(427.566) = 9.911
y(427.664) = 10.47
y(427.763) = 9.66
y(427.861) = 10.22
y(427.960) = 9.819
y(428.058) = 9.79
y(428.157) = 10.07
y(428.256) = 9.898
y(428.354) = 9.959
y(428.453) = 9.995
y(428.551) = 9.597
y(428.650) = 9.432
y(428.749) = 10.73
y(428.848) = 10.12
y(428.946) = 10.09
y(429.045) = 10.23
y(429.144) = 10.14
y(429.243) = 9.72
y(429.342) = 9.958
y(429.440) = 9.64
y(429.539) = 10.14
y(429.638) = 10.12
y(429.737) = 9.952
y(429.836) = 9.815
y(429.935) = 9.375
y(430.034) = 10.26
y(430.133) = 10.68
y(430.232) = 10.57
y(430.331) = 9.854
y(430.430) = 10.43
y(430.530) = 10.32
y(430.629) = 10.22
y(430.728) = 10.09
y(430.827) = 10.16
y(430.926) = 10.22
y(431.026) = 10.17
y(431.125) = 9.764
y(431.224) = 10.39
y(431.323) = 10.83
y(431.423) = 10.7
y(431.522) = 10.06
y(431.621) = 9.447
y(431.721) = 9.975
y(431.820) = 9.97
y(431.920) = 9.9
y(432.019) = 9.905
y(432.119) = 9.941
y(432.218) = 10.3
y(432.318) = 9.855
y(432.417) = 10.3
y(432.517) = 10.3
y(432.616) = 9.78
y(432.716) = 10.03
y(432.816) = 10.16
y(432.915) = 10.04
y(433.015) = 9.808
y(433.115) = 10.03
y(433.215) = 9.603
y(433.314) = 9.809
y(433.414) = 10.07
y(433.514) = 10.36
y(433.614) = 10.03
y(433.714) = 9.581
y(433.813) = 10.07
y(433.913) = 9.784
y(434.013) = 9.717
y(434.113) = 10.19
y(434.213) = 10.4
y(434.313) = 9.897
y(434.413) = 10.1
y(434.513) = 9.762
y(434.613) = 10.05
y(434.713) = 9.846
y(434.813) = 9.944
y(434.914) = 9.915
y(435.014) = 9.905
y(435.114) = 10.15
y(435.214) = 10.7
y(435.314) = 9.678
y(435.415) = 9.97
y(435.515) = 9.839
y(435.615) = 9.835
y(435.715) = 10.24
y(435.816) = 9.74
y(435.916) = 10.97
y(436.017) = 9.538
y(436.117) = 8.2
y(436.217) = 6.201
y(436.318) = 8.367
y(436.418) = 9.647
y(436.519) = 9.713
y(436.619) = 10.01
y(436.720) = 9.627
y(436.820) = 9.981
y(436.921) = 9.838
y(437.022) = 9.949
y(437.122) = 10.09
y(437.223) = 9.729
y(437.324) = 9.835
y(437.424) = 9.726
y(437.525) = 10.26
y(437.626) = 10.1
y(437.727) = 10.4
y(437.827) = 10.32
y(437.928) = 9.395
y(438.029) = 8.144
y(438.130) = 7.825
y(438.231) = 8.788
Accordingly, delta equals -38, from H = 10.1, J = -0.3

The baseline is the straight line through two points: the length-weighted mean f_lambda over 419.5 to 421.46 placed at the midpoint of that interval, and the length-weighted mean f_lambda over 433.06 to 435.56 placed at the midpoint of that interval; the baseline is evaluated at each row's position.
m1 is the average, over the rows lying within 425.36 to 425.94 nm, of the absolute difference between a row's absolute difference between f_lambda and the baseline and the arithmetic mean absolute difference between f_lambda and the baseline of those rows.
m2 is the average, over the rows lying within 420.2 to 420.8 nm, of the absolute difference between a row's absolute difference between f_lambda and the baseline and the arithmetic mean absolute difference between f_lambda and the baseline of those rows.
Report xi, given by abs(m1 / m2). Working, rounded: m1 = 0.33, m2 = 0.123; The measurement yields 2.72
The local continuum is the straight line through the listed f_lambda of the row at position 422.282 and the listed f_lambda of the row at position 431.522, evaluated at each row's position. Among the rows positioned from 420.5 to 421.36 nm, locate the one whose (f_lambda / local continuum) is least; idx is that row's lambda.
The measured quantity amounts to 421.020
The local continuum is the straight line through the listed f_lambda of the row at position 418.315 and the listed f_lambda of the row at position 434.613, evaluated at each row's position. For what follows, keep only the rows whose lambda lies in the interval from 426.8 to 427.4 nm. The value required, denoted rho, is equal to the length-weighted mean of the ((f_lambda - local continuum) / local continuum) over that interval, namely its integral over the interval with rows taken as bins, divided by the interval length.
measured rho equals -0.023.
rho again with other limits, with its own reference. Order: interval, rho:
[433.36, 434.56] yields -0.006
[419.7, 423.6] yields -0.002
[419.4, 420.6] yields -0.002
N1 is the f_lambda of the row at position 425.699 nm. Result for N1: 10.47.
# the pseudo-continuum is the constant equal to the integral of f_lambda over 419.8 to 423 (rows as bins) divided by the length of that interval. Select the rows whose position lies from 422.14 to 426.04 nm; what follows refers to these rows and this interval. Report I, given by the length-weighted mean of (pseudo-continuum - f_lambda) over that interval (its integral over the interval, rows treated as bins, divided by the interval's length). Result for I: 0.48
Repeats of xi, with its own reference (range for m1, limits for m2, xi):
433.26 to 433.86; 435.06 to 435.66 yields 0.72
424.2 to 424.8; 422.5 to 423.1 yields 1.75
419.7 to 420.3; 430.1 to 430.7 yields 0.48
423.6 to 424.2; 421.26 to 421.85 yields 0.58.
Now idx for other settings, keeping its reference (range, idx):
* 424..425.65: 425.210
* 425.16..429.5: 425.210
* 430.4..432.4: 431.621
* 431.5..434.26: 431.621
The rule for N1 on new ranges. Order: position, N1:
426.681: 9.584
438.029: 8.144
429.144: 10.14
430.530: 10.32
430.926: 10.22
